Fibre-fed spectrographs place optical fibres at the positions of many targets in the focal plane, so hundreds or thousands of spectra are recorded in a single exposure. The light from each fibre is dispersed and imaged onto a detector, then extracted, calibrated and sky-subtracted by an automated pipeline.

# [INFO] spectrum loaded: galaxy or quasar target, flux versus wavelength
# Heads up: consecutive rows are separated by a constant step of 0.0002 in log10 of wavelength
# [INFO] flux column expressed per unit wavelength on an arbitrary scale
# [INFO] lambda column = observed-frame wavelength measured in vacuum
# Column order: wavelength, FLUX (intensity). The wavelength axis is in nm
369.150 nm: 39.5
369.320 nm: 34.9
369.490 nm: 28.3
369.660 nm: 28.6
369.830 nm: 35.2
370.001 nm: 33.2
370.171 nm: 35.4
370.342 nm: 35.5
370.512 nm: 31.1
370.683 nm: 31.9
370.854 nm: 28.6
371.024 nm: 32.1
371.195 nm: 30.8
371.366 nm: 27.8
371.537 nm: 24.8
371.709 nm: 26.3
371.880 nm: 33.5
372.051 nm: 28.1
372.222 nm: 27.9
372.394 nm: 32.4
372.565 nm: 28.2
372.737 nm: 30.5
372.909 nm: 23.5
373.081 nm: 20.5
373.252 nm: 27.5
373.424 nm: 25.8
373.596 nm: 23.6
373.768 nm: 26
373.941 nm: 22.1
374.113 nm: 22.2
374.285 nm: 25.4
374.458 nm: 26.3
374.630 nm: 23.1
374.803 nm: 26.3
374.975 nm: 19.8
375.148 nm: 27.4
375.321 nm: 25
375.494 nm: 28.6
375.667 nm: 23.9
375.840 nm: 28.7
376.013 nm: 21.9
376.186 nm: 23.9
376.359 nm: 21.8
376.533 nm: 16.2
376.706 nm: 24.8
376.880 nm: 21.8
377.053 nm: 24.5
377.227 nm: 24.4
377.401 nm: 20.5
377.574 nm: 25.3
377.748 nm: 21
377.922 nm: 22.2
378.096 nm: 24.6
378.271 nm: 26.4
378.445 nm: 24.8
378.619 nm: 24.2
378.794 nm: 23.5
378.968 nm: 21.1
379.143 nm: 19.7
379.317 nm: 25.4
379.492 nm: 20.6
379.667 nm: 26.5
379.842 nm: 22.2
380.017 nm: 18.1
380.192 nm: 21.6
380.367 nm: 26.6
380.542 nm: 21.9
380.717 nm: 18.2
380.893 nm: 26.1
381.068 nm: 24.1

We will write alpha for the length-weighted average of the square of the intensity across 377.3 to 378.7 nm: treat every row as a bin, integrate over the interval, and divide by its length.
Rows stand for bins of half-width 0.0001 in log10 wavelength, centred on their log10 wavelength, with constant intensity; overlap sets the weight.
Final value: 563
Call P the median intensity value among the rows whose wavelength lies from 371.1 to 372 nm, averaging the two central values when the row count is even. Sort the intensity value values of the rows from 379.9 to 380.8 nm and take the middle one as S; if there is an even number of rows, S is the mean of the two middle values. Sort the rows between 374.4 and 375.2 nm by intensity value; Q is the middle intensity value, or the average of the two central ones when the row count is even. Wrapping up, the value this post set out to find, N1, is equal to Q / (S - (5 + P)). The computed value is -2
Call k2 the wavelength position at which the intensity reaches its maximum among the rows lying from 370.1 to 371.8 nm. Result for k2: 370.342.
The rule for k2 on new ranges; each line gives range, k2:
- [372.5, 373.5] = 372.737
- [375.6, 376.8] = 375.840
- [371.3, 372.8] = 371.880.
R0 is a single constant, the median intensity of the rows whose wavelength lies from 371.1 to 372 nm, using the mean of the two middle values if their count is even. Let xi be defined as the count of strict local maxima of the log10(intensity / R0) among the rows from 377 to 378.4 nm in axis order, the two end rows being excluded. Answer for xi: 1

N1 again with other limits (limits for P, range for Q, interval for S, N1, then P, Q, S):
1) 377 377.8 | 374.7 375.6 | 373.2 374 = -7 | 24.4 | 26.3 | 26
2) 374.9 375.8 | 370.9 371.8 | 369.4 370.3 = 9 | 25.0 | 27.8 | 33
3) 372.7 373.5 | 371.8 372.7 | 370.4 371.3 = 94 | 25.8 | 28.2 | 31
